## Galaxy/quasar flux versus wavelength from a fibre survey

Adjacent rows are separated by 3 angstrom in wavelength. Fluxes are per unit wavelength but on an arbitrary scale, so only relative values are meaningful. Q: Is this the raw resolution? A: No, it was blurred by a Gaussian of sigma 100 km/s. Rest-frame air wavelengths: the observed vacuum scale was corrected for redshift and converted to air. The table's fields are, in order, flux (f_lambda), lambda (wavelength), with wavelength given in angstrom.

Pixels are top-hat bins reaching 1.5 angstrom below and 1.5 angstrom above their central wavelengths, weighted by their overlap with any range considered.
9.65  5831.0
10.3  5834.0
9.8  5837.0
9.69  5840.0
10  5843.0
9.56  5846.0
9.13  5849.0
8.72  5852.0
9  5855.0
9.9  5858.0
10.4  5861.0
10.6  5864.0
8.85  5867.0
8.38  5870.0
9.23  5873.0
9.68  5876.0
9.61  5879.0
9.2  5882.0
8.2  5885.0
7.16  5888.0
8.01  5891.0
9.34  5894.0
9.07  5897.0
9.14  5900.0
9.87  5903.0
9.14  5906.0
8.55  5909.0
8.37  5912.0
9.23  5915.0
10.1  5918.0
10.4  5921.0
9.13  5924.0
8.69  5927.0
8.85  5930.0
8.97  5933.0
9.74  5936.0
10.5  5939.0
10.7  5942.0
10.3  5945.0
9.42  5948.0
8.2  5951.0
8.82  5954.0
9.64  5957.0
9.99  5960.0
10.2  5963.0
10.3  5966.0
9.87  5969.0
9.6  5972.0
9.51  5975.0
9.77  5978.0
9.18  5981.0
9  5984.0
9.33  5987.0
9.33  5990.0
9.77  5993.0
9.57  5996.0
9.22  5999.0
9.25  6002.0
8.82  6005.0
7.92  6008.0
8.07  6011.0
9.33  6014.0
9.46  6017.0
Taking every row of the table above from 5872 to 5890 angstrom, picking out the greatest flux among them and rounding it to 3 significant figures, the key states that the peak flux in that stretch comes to 9.68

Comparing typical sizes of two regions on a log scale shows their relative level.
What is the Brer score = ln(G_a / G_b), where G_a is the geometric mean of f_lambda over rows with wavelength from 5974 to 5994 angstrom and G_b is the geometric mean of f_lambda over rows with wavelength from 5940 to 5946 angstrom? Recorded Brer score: -0.11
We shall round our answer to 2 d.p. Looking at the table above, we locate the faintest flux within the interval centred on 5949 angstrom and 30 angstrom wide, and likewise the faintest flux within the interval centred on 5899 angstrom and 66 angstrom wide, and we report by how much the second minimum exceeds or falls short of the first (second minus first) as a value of -1.04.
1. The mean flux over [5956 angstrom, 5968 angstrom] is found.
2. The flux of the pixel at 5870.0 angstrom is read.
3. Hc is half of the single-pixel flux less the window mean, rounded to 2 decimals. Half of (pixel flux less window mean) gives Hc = -0.83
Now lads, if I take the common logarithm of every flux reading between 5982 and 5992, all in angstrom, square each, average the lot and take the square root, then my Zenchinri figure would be 0.96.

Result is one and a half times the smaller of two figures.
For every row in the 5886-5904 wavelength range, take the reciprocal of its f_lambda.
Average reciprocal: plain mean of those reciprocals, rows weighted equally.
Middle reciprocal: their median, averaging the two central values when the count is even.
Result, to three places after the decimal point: 0.165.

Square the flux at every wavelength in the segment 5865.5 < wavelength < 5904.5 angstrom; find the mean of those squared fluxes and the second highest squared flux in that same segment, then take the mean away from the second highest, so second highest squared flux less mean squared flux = 14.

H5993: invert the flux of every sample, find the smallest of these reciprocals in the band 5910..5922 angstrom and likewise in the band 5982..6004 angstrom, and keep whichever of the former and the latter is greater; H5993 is 0.102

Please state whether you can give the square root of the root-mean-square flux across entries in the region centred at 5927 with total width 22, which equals 3.07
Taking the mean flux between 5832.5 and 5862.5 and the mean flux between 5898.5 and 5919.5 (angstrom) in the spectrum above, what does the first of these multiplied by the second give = 88.8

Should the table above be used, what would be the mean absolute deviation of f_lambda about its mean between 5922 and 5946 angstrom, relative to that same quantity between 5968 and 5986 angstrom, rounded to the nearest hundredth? 2.64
